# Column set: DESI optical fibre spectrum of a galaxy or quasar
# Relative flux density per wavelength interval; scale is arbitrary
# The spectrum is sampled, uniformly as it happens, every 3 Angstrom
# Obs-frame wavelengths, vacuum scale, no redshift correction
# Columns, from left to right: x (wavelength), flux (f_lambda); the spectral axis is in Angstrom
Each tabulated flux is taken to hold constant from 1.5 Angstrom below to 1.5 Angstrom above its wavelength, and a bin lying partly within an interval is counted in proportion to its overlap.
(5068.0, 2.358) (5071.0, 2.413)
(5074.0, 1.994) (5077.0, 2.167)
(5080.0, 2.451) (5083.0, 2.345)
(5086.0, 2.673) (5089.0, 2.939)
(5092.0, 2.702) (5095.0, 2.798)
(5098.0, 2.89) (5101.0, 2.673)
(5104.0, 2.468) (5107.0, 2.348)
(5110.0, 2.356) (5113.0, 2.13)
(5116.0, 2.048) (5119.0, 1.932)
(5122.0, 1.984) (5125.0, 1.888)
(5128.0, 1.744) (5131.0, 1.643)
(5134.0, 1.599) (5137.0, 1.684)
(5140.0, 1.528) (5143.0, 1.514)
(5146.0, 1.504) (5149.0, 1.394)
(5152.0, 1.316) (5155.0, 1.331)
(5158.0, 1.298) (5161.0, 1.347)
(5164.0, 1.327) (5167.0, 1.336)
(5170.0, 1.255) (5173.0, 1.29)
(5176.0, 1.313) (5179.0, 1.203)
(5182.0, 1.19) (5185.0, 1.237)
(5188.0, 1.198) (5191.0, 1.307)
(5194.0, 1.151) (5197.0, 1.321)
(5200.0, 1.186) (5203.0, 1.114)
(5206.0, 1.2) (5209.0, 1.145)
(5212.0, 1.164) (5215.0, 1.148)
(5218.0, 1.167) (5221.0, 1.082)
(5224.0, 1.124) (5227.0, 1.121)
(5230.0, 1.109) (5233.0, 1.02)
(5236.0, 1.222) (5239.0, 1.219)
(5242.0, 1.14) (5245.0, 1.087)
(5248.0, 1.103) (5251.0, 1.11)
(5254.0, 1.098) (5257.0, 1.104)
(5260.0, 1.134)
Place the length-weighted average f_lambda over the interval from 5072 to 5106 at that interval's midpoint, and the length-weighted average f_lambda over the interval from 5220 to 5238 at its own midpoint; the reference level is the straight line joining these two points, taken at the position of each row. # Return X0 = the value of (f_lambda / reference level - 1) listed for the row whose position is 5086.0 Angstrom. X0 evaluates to 0.04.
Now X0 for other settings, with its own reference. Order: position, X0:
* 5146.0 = -0.24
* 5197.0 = -0.09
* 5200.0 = -0.16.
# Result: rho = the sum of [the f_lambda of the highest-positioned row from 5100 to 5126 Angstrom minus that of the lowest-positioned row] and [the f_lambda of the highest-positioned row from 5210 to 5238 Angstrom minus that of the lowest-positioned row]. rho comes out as -0.73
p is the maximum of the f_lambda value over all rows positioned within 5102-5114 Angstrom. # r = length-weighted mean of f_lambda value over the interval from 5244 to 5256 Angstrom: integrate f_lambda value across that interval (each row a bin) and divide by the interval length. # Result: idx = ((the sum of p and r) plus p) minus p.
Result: 3.6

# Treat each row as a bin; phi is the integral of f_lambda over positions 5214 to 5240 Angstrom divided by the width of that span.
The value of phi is 1.1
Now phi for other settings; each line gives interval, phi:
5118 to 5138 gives 1.8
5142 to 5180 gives 1.3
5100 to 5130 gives 2.1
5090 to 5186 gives 1.8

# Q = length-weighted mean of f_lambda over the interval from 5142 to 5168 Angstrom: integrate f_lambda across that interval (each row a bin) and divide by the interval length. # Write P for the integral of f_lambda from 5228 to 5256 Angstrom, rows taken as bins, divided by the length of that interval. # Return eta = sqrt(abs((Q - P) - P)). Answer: 0.93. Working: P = 1.12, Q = 1.37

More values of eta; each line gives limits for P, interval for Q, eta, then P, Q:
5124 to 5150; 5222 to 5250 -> 1.45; 1.61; 1.13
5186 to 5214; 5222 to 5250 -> 1.13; 1.20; 1.13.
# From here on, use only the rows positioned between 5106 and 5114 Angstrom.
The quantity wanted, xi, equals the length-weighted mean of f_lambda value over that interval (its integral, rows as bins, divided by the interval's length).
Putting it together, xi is 2.28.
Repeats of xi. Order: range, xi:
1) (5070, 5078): 2.18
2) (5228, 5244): 1.14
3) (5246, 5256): 1.10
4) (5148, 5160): 1.33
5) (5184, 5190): 1.22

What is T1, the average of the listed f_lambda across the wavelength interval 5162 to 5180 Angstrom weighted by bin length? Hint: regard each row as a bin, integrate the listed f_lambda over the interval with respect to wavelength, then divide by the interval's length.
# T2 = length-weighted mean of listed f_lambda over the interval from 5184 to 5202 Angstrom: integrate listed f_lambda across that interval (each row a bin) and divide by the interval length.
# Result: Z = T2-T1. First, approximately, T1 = 1.29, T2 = 1.23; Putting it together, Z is -0.1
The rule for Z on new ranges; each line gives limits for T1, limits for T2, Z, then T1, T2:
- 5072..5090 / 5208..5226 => -1.3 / 2.41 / 1.14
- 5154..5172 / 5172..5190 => -0.1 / 1.31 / 1.24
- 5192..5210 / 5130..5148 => 0.4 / 1.19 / 1.57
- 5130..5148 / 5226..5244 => -0.4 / 1.57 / 1.14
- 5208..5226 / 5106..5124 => 1.0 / 1.14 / 2.12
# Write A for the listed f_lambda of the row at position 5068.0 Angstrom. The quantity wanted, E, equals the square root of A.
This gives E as 1.54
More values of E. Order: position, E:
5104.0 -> 1.57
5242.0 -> 1.07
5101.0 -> 1.63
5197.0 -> 1.15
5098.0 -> 1.70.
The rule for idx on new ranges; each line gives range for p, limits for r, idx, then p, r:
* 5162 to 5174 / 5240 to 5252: 2.5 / 1.336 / 1.11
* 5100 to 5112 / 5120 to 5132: 4.5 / 2.673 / 1.83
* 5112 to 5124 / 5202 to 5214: 3.3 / 2.13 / 1.16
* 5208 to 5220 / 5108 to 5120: 3.3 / 1.167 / 2.13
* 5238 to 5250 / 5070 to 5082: 3.5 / 1.219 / 2.25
